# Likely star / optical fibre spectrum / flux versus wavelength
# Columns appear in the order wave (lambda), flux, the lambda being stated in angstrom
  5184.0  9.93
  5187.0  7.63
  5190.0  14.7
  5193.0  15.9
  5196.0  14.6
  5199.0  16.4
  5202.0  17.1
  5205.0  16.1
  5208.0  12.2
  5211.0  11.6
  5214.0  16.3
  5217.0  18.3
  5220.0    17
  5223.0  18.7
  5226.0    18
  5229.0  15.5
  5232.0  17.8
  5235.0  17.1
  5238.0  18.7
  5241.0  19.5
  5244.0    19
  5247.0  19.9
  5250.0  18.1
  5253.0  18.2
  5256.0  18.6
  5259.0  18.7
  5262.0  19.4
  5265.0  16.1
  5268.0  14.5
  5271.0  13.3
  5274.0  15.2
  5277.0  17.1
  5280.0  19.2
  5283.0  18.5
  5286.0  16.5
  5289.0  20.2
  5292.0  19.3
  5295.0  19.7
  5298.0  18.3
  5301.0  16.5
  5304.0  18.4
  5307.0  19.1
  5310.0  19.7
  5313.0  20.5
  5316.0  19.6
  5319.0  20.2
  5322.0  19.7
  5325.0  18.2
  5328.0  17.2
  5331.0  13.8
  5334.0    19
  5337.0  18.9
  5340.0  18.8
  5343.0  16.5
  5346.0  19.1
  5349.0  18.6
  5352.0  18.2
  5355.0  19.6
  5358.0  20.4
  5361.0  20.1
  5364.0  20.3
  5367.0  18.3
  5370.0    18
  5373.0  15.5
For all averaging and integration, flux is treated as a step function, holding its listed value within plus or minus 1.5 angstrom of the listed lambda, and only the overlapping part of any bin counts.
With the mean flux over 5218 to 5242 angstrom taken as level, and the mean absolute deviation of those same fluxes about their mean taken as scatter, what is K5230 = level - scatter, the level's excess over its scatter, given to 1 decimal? 16.8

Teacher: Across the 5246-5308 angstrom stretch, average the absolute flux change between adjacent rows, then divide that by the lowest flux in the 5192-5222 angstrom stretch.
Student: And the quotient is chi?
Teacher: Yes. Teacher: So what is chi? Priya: 0.123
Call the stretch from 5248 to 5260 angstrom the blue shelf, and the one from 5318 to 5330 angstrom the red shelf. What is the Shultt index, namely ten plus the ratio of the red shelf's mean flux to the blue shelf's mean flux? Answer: 11.0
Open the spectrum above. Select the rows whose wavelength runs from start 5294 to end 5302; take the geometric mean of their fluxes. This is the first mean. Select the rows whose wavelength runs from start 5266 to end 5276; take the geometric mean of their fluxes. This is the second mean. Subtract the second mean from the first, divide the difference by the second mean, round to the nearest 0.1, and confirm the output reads 0.3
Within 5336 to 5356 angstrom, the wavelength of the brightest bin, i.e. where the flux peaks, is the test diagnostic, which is 5355.0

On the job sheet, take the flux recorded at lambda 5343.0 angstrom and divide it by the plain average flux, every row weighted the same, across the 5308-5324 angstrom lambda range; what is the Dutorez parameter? 0.83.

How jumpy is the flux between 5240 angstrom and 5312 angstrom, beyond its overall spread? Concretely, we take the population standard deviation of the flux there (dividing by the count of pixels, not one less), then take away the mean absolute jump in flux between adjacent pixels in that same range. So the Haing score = 0.5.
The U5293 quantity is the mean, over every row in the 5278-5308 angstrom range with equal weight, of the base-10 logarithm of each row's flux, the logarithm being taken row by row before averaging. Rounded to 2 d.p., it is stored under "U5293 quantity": 1.27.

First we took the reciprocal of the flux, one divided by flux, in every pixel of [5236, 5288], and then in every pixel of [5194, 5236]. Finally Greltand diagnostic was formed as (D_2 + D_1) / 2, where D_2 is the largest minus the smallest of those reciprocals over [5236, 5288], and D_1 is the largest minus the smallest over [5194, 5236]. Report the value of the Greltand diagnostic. 0.029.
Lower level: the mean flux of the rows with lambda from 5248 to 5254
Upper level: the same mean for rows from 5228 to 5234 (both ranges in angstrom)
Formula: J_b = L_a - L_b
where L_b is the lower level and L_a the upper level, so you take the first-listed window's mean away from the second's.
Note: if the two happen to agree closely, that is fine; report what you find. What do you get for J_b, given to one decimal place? -1.5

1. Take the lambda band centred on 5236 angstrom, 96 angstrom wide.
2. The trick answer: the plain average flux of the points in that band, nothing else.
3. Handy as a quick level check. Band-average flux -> 16.9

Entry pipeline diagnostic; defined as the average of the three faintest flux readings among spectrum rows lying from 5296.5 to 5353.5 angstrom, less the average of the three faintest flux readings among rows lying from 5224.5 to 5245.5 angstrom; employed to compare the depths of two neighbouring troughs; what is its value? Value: -1.2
